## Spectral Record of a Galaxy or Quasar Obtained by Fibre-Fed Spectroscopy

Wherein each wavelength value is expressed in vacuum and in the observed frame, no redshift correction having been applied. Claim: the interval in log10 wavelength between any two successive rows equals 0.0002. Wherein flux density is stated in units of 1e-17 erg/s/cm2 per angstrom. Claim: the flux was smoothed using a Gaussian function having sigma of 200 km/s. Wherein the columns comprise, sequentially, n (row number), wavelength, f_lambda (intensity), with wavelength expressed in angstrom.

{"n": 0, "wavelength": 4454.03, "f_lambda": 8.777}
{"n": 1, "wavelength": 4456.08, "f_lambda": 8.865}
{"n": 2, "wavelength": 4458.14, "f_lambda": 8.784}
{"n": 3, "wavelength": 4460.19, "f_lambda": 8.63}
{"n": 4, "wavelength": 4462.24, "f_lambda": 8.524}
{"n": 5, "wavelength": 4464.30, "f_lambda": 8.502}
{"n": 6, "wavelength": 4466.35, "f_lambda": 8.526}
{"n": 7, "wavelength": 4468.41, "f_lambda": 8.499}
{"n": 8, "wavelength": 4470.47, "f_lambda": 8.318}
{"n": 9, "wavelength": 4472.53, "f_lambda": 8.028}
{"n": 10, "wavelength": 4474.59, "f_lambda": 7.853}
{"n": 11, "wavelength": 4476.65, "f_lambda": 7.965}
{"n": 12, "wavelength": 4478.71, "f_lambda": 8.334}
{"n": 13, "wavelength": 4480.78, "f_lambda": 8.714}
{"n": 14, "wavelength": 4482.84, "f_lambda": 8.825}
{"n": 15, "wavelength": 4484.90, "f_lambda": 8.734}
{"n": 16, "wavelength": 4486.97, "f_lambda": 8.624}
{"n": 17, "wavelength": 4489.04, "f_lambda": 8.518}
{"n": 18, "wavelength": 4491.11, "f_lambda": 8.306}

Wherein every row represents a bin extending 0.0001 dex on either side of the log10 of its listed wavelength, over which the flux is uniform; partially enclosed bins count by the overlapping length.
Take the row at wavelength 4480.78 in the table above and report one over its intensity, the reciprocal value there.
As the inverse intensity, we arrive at 0.115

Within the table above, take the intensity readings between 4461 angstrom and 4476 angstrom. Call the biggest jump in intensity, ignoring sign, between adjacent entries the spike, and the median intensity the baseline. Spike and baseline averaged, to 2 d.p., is 4.39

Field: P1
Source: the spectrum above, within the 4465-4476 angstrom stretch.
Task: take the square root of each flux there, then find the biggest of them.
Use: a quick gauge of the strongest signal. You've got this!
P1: 2.92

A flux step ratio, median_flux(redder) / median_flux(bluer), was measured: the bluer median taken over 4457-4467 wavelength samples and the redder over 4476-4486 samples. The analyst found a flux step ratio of 1.02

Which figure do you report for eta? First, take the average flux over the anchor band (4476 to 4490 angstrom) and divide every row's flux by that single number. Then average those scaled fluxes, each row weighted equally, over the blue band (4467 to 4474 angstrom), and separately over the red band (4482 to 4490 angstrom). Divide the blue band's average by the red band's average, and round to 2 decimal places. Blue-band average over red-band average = 0.95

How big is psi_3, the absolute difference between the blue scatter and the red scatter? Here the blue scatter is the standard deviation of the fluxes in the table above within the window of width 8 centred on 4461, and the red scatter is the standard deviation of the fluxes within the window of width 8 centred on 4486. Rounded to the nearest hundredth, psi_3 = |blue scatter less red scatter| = 0.00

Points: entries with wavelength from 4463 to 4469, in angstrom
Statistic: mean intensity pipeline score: 8.51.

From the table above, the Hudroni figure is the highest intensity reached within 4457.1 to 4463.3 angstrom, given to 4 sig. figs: 8.784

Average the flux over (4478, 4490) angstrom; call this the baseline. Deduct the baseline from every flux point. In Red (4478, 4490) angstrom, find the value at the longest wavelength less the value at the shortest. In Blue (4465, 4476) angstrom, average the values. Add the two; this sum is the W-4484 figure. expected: -0.2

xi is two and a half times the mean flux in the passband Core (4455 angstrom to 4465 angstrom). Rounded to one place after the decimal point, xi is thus 21.7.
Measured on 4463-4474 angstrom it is 20.9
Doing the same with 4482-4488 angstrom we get 21.8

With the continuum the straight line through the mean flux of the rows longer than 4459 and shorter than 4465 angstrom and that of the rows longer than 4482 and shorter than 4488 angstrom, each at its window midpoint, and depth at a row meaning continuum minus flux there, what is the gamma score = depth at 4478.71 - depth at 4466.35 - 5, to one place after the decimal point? -4.7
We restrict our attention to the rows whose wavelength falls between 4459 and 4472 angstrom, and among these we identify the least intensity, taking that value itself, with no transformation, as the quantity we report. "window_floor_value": 8.318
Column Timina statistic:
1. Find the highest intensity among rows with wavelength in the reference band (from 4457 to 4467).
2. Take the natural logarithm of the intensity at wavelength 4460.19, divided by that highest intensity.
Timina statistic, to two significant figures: -0.018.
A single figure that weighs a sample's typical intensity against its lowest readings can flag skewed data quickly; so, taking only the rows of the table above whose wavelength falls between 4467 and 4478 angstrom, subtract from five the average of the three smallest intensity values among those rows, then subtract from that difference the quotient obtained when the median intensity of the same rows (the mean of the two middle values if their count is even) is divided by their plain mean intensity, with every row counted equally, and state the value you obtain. -3.9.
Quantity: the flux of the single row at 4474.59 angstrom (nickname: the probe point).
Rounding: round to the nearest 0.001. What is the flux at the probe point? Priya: 7.853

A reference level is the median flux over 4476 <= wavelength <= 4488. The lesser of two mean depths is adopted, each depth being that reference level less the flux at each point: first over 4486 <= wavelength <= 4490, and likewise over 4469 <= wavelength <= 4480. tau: 0.098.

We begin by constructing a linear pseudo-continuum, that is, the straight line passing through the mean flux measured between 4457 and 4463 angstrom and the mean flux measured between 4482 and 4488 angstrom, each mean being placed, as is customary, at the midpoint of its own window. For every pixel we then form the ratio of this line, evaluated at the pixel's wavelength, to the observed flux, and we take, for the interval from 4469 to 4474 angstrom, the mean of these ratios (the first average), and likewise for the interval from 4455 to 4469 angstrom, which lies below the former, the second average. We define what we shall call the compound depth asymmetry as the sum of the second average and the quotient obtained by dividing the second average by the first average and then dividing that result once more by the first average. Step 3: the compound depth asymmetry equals 1.89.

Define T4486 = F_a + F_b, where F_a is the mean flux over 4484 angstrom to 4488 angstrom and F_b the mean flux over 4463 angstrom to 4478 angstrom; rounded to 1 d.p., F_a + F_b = 16.9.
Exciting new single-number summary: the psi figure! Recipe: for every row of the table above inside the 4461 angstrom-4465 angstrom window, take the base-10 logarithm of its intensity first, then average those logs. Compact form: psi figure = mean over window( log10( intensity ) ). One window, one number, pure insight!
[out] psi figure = 0.930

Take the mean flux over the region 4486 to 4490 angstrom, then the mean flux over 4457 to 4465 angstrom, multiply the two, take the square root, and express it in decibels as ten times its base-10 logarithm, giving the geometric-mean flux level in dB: 9.34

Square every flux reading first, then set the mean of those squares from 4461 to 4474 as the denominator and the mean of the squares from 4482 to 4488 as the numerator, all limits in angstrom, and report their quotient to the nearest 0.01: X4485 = 1.08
